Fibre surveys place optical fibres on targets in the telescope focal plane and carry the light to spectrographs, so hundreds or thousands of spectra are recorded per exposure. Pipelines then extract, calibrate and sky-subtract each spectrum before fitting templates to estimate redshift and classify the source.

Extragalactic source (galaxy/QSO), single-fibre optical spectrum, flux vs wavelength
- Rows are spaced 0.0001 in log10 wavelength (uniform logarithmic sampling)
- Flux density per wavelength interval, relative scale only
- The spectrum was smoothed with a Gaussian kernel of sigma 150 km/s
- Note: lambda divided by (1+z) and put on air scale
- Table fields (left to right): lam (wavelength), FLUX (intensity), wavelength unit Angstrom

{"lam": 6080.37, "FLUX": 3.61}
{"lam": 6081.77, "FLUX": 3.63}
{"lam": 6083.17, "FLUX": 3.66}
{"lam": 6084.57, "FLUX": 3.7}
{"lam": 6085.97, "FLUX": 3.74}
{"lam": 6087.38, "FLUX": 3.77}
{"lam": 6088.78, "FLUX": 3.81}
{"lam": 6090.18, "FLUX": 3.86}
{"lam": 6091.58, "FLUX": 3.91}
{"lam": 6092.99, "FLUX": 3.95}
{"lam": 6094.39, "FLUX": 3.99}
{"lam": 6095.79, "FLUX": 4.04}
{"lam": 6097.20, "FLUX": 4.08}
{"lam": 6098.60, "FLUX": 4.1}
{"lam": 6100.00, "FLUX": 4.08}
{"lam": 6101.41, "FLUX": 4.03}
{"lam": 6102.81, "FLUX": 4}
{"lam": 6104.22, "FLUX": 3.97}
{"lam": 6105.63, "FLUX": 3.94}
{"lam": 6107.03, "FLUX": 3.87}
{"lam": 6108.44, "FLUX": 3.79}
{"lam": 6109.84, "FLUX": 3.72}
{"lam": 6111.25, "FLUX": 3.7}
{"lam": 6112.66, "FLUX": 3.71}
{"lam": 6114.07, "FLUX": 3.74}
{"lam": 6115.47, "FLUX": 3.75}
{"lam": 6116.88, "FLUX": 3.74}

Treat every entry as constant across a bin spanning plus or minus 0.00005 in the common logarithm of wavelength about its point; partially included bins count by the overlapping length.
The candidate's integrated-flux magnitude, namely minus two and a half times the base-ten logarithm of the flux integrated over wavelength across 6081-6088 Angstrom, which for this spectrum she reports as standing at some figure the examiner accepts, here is -3.53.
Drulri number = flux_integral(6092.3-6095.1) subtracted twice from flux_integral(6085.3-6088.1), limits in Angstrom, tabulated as -12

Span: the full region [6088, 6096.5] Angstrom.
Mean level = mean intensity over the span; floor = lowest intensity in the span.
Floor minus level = -0.12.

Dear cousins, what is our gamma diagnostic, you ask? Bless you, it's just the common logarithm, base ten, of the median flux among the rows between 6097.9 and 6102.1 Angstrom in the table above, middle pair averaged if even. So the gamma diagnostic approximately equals 0.61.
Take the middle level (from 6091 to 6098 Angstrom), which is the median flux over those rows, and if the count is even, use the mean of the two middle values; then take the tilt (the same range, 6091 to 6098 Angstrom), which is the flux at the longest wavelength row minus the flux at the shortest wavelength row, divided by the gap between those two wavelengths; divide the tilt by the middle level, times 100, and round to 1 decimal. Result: 0.8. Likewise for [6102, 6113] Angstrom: -0.8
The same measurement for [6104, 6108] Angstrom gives -0.9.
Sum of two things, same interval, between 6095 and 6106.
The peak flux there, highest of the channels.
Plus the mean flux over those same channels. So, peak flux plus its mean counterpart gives 8.13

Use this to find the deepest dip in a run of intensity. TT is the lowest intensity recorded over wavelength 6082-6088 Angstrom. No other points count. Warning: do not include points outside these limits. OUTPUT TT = 3.66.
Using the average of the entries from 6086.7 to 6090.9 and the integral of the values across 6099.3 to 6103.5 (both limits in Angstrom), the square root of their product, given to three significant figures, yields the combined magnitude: 8.05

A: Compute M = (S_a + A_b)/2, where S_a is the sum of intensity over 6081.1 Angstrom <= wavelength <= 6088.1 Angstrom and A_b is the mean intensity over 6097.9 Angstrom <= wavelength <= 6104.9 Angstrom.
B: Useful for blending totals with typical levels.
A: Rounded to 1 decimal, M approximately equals 11.3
